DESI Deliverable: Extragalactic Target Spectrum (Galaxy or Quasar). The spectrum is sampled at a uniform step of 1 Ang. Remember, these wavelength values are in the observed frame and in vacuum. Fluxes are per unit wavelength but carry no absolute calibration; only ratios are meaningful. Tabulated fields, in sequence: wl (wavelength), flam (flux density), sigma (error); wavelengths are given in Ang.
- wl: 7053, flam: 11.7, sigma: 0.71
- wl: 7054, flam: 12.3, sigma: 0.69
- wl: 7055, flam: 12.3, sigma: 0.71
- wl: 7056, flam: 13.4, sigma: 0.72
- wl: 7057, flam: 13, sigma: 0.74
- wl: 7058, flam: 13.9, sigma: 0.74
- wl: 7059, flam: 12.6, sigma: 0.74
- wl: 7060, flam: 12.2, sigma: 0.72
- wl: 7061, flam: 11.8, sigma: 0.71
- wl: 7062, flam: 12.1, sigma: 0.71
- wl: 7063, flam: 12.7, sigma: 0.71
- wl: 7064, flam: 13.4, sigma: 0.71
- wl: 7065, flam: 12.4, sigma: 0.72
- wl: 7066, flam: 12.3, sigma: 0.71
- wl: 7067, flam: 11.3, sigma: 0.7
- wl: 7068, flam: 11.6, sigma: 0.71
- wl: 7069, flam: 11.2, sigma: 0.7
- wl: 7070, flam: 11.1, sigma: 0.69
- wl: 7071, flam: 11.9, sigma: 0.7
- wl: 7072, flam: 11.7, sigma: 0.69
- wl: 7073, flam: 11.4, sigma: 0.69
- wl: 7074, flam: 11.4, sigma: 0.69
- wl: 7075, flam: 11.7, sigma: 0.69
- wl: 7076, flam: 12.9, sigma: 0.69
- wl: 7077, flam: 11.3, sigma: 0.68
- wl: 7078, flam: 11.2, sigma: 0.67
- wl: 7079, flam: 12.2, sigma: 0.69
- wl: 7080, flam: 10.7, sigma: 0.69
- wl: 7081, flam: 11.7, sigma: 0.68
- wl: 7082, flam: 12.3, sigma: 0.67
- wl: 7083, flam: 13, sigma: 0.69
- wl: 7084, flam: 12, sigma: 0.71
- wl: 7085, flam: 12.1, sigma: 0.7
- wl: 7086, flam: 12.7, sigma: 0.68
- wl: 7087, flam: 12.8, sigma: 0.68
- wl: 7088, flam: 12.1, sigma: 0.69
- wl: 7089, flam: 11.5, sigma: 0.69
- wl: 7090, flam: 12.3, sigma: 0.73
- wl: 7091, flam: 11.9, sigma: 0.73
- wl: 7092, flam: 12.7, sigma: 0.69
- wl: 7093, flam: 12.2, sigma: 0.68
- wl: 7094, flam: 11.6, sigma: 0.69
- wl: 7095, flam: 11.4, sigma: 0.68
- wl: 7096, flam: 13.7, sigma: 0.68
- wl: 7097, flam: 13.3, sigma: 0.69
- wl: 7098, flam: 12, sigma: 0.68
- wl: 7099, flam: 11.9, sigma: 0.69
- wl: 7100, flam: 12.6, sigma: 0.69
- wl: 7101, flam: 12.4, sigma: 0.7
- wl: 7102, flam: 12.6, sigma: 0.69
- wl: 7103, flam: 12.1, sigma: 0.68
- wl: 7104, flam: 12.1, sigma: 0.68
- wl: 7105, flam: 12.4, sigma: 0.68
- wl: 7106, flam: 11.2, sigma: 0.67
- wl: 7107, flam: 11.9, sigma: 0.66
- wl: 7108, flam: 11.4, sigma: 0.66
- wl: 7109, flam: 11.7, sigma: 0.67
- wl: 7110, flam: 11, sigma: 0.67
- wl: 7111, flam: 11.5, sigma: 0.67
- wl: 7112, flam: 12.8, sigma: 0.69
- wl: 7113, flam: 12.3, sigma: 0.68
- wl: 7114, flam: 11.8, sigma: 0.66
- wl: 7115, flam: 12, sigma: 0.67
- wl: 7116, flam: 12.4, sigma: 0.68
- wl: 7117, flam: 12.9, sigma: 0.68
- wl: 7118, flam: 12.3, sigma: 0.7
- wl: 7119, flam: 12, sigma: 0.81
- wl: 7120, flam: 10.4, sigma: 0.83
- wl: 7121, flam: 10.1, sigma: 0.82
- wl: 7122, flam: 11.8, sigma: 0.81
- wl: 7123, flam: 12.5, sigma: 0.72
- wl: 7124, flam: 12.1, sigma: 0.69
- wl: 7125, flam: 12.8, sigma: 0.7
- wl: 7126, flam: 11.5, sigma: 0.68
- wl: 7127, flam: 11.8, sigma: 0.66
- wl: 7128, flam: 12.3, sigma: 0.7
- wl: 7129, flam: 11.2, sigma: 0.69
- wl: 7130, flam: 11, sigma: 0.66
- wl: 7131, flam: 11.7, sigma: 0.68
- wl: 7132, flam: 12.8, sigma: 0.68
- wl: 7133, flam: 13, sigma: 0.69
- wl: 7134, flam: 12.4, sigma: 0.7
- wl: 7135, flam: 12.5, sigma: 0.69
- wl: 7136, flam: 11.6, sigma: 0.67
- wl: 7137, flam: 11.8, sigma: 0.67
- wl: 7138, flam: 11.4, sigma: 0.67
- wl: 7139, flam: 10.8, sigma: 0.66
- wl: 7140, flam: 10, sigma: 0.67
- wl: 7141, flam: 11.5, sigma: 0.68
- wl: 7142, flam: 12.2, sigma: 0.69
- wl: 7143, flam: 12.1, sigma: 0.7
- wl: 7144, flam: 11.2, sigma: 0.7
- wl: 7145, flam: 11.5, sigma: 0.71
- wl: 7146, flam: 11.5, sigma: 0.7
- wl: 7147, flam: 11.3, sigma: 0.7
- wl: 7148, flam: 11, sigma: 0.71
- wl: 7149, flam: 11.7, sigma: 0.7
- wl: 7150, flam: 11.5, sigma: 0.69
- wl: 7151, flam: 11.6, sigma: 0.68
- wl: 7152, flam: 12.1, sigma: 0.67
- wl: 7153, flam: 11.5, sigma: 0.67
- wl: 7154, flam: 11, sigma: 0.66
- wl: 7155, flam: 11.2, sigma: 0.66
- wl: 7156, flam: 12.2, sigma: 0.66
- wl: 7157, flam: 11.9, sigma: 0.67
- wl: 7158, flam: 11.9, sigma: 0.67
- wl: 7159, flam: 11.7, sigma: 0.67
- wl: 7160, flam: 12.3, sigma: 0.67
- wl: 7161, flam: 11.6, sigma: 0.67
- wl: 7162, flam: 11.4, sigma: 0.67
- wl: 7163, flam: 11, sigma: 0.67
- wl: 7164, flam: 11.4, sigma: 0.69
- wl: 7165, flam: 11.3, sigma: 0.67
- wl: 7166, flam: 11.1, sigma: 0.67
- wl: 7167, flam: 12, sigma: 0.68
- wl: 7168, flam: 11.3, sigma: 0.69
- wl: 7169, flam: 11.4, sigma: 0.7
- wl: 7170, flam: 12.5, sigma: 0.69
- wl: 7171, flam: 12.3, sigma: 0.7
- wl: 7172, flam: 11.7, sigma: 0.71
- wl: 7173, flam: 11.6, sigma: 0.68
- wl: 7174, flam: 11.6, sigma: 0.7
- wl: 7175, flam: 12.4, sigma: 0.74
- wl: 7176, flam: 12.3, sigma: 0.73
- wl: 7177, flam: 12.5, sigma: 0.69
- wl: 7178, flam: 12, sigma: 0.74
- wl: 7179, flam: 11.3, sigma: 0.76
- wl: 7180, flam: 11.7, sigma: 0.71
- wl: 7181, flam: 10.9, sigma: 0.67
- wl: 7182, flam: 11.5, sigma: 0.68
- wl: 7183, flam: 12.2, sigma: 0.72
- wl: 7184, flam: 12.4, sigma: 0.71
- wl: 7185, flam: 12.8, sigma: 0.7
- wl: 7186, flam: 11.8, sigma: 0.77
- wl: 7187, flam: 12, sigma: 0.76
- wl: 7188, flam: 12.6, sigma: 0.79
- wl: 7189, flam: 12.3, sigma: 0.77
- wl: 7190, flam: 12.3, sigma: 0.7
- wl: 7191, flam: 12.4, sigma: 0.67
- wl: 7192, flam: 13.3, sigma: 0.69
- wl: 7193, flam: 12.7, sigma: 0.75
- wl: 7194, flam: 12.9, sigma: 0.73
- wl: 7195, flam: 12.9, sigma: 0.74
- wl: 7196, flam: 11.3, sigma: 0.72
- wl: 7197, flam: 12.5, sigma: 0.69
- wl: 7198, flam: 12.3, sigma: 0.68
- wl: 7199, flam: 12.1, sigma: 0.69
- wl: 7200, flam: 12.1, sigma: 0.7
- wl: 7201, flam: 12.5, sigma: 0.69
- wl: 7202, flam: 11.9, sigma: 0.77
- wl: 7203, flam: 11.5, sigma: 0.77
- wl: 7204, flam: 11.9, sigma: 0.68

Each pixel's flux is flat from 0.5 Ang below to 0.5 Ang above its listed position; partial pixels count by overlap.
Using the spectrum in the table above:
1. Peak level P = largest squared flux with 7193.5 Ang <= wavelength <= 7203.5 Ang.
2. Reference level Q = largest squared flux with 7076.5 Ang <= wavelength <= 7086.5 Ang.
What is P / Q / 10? 0.098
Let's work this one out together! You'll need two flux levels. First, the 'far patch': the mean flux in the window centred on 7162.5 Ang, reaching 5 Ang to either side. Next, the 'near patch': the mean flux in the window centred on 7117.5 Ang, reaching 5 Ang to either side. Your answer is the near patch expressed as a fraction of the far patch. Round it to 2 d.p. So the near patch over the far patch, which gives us 1.02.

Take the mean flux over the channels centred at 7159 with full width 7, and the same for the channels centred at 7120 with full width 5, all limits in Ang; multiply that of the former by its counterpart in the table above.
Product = 134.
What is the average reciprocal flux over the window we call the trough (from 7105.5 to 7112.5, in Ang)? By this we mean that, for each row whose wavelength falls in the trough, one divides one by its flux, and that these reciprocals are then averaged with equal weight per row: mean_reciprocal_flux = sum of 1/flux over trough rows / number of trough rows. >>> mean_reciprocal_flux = 0.086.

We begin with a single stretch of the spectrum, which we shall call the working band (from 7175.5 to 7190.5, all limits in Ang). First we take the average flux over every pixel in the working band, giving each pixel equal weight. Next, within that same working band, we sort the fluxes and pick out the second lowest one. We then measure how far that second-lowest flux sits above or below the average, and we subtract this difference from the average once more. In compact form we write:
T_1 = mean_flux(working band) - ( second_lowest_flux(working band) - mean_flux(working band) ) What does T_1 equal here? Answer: 12.8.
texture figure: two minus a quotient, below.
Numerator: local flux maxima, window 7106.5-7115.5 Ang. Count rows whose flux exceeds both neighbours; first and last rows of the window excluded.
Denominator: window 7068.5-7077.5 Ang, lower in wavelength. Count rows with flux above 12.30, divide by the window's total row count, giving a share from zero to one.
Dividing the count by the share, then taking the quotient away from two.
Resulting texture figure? -16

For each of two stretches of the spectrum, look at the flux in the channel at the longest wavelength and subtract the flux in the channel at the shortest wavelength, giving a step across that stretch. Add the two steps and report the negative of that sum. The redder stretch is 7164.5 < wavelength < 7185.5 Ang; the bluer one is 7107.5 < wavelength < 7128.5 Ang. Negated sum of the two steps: -2.4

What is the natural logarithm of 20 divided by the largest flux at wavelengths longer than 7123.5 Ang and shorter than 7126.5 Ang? 0.45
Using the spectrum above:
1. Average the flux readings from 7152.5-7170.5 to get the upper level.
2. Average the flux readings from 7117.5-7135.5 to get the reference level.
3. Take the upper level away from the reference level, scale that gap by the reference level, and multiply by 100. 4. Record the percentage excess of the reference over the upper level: 2.6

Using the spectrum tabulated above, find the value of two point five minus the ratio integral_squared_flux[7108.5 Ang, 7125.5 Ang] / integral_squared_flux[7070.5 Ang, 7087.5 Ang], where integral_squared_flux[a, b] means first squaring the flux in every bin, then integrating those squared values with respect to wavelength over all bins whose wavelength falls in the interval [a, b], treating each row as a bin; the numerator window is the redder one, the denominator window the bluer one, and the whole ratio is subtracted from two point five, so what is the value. 1.50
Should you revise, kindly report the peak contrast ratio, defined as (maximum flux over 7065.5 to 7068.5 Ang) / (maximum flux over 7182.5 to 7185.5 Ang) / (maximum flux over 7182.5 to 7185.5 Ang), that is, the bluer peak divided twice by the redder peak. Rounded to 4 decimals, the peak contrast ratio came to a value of 0.0751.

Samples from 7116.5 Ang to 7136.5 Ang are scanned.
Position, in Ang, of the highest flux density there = 7133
